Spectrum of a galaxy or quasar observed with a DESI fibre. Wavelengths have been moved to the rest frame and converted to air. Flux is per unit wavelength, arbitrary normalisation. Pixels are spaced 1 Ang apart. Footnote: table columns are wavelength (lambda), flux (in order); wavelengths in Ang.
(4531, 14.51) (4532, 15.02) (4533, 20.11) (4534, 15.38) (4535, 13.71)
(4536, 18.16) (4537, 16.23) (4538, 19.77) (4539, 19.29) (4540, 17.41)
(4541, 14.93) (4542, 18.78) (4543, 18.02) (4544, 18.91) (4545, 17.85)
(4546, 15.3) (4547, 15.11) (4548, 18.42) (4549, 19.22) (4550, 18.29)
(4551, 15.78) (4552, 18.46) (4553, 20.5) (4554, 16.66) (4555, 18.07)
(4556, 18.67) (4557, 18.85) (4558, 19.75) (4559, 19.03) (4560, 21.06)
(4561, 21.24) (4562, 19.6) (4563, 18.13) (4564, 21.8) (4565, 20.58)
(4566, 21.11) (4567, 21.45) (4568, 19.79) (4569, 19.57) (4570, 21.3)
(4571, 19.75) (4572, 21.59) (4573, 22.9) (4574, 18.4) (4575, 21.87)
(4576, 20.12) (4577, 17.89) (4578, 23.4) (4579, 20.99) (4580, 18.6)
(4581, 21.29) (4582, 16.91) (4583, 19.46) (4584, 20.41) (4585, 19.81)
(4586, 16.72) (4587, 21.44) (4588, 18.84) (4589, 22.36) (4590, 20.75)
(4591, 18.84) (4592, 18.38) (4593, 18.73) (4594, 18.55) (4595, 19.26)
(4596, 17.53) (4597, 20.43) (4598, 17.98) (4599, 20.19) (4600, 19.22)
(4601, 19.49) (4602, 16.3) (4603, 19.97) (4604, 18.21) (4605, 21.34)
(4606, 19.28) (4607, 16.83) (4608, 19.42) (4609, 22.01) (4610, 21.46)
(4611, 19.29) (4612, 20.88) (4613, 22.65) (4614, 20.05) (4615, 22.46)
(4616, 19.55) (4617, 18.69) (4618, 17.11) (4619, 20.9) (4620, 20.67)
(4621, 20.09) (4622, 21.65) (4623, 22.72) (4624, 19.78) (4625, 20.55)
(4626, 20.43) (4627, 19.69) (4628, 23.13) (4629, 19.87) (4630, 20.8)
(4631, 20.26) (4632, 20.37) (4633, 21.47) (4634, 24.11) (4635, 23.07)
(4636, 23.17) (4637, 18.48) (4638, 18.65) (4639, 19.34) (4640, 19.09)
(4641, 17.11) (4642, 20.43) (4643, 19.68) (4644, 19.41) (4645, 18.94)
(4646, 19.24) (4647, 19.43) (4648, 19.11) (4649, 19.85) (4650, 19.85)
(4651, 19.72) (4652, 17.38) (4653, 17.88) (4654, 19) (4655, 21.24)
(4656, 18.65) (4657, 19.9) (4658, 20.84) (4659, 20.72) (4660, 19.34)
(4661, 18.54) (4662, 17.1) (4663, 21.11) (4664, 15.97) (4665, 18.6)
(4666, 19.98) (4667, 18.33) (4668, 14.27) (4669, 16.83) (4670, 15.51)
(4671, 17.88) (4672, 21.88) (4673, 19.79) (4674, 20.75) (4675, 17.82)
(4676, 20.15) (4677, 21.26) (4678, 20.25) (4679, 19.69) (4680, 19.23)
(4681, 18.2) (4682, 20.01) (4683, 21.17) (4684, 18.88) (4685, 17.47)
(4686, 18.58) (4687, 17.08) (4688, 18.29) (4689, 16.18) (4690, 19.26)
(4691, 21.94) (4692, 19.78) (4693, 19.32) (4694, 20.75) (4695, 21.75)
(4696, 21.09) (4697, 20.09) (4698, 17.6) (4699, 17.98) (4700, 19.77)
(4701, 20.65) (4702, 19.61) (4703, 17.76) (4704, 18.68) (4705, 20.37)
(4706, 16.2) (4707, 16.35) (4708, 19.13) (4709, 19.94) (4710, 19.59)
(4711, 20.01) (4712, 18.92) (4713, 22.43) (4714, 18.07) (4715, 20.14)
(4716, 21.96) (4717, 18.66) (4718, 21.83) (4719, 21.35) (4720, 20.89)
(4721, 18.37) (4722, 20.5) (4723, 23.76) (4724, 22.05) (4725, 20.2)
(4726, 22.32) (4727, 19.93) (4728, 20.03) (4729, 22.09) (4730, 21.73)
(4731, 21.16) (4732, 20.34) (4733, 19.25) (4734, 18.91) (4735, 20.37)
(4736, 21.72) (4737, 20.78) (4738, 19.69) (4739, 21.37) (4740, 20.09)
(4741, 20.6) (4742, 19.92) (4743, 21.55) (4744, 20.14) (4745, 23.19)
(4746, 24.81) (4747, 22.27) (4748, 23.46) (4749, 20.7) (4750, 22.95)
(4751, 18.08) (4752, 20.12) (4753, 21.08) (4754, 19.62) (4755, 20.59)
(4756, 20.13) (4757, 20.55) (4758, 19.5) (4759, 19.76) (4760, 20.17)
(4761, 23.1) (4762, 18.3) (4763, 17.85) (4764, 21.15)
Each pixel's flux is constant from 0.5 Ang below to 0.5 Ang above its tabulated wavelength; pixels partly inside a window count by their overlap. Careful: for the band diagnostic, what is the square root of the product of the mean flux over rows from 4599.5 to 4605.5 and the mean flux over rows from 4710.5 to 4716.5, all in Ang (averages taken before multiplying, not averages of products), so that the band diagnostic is 19.7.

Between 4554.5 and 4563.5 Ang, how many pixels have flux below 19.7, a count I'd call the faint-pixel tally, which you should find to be 6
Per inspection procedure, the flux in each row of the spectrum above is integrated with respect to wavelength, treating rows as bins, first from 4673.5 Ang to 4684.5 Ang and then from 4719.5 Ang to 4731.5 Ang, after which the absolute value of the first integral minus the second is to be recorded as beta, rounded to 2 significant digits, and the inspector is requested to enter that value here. 36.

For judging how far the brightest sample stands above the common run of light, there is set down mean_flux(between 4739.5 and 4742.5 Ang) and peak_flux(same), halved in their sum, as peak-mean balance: 20.4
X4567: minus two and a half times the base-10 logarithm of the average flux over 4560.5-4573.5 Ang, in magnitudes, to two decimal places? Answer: -3.29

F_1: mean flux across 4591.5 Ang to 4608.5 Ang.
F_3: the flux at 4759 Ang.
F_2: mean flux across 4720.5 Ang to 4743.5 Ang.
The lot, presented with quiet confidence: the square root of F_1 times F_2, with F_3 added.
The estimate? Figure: 39.5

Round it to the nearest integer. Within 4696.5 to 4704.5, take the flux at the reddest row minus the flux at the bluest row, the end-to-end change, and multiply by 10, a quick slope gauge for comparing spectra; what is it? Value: -14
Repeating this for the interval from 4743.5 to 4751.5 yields -21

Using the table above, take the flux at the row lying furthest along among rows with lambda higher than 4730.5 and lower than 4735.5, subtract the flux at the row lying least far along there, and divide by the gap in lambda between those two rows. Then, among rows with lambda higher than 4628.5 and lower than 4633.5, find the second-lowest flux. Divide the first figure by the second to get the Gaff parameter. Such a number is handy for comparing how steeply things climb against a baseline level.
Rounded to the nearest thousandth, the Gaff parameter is -0.010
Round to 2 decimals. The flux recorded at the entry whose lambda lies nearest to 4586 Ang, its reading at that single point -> 16.72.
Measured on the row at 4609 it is 22.01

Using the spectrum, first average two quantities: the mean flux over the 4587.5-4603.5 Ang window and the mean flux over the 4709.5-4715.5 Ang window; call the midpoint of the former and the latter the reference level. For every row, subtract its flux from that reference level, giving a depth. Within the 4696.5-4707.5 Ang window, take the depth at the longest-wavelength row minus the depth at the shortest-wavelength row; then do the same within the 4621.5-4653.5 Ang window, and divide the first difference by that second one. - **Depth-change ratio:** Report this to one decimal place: 1.0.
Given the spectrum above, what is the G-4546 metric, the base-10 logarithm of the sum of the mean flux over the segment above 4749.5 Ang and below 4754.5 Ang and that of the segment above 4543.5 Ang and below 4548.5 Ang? 1.574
